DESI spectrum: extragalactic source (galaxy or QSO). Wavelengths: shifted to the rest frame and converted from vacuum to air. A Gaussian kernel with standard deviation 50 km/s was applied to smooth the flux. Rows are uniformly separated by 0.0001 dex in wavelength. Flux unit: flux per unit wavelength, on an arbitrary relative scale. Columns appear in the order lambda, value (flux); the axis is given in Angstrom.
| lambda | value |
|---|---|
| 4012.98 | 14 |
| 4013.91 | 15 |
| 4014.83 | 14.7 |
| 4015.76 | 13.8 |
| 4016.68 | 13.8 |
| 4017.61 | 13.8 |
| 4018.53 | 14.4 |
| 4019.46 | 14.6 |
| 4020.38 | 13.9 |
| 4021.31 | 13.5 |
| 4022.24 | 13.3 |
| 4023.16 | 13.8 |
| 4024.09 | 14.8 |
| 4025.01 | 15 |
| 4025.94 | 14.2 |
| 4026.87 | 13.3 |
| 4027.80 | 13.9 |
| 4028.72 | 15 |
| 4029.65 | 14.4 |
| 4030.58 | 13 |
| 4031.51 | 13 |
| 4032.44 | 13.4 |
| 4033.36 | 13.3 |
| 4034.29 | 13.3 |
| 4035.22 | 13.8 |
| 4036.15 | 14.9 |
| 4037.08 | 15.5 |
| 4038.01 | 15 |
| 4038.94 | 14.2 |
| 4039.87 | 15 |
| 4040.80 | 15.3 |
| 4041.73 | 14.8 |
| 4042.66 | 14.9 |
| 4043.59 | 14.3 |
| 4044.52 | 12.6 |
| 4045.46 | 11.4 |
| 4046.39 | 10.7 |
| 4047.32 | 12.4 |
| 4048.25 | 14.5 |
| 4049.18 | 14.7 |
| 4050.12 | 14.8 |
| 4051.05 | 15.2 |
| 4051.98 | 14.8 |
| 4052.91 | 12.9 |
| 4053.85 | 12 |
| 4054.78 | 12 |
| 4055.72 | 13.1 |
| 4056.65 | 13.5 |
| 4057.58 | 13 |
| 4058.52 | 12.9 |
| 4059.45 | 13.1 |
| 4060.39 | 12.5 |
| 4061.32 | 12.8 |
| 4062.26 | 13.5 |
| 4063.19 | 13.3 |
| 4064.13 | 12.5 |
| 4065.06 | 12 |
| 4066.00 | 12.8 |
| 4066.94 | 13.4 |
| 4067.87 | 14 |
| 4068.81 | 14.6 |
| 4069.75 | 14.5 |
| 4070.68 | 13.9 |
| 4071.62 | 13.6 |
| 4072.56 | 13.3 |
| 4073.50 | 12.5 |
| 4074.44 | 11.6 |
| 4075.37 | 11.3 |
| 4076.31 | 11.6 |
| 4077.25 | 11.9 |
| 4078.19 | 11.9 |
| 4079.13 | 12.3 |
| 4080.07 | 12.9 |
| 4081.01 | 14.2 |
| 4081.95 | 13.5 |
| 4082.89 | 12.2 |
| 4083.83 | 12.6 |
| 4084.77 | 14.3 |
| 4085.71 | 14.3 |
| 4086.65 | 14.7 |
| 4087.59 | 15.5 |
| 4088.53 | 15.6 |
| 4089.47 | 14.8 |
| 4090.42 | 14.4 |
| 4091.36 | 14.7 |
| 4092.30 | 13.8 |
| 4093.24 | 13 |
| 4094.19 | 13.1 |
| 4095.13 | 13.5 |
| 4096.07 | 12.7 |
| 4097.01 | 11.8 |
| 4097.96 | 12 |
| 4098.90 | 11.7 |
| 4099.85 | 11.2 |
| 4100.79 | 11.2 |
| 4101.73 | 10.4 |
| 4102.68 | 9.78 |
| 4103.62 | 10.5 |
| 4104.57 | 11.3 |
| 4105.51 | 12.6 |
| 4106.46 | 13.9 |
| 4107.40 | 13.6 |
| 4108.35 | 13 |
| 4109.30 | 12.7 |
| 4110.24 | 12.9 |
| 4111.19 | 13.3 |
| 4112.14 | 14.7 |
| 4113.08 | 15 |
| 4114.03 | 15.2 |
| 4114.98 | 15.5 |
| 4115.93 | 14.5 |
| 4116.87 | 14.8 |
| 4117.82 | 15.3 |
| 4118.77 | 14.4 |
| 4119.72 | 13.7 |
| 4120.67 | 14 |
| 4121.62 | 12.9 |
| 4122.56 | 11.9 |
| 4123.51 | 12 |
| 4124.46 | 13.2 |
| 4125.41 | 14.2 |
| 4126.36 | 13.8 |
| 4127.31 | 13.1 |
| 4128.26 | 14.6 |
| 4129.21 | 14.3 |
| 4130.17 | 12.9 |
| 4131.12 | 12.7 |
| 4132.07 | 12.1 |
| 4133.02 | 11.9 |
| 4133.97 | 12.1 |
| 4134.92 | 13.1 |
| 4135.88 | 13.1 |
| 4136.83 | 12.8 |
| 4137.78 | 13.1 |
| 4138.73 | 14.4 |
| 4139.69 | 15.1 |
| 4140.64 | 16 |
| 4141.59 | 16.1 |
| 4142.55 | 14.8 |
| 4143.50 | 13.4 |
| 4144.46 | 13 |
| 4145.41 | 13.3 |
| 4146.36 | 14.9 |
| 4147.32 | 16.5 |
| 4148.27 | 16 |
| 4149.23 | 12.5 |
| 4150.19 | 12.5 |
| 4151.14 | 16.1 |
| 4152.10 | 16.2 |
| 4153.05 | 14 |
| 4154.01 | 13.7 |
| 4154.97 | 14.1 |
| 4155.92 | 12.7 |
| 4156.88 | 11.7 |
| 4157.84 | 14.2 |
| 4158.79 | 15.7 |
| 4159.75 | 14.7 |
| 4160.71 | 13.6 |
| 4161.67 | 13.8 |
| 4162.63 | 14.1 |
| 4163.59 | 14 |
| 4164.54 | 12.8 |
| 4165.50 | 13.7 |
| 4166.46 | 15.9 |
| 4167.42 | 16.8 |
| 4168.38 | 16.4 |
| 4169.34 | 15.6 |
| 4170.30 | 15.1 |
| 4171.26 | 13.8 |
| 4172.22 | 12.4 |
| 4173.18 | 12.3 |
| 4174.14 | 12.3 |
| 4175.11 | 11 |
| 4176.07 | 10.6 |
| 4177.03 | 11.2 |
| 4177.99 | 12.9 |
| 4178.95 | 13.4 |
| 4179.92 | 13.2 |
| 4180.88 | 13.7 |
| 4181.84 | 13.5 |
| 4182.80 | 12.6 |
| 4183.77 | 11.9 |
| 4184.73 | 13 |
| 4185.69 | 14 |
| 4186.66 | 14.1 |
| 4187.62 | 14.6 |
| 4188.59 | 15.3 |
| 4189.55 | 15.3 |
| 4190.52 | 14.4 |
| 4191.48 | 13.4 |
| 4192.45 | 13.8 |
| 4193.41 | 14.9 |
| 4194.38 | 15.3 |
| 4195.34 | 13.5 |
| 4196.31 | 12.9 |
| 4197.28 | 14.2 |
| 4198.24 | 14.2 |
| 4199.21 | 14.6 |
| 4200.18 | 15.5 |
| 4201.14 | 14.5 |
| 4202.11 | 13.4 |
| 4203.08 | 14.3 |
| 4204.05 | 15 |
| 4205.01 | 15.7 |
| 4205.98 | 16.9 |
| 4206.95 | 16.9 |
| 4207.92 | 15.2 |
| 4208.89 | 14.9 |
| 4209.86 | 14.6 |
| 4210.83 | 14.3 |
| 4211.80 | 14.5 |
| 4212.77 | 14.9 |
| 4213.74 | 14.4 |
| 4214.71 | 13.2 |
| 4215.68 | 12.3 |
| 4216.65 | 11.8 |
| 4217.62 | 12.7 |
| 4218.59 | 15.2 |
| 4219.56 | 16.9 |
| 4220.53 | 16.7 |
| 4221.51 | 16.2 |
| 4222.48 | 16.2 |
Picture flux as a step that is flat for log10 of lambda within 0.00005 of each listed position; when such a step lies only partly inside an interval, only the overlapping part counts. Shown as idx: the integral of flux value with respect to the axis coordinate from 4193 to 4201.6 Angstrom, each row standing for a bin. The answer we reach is 124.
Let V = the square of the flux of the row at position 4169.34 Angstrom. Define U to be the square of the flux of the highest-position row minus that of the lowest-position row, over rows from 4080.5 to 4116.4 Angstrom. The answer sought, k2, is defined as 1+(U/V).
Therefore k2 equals 1.0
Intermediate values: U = 9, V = 243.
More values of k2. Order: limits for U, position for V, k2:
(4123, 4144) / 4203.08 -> 1.2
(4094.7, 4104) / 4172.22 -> 0.5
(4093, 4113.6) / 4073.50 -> 1.4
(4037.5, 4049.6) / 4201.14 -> 1.0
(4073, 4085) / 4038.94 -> 1.2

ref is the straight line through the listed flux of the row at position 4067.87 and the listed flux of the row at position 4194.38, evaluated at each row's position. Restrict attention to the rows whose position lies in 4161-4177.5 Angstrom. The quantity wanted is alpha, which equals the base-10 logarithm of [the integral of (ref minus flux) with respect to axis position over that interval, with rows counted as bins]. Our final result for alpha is 1.37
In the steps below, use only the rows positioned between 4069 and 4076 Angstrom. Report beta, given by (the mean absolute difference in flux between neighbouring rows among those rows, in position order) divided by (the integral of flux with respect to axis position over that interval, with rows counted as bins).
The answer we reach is 0.0059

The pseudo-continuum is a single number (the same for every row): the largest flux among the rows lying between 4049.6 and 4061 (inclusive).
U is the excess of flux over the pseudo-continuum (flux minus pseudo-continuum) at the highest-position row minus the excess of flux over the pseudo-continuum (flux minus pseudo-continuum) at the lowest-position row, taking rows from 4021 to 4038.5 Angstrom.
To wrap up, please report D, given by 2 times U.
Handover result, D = 3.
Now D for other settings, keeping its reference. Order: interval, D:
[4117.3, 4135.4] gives -4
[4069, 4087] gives 0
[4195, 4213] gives 3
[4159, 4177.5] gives -7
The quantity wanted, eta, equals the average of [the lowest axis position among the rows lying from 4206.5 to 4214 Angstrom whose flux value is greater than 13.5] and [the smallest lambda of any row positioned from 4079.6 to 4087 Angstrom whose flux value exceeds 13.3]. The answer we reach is 4144.0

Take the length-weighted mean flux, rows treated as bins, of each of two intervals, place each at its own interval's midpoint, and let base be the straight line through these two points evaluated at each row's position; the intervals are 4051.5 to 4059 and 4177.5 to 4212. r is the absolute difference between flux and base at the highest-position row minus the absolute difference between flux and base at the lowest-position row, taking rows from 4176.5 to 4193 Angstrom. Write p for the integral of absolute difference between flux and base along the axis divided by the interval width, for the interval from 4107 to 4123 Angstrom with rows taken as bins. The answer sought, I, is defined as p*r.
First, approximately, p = 0.9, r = -2.5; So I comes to -2.3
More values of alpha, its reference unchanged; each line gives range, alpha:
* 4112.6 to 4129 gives 0.94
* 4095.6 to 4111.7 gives 1.57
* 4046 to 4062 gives 0.99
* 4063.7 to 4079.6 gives 1.29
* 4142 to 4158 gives 1.08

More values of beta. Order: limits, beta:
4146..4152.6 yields 0.0157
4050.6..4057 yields 0.0092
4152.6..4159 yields 0.0135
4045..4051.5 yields 0.0100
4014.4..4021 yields 0.0043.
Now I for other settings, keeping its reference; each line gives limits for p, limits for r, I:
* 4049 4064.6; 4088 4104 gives 0.5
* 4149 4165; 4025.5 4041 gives 0.9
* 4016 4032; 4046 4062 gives -2.4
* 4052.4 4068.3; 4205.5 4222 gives -0.4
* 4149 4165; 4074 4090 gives -0.1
